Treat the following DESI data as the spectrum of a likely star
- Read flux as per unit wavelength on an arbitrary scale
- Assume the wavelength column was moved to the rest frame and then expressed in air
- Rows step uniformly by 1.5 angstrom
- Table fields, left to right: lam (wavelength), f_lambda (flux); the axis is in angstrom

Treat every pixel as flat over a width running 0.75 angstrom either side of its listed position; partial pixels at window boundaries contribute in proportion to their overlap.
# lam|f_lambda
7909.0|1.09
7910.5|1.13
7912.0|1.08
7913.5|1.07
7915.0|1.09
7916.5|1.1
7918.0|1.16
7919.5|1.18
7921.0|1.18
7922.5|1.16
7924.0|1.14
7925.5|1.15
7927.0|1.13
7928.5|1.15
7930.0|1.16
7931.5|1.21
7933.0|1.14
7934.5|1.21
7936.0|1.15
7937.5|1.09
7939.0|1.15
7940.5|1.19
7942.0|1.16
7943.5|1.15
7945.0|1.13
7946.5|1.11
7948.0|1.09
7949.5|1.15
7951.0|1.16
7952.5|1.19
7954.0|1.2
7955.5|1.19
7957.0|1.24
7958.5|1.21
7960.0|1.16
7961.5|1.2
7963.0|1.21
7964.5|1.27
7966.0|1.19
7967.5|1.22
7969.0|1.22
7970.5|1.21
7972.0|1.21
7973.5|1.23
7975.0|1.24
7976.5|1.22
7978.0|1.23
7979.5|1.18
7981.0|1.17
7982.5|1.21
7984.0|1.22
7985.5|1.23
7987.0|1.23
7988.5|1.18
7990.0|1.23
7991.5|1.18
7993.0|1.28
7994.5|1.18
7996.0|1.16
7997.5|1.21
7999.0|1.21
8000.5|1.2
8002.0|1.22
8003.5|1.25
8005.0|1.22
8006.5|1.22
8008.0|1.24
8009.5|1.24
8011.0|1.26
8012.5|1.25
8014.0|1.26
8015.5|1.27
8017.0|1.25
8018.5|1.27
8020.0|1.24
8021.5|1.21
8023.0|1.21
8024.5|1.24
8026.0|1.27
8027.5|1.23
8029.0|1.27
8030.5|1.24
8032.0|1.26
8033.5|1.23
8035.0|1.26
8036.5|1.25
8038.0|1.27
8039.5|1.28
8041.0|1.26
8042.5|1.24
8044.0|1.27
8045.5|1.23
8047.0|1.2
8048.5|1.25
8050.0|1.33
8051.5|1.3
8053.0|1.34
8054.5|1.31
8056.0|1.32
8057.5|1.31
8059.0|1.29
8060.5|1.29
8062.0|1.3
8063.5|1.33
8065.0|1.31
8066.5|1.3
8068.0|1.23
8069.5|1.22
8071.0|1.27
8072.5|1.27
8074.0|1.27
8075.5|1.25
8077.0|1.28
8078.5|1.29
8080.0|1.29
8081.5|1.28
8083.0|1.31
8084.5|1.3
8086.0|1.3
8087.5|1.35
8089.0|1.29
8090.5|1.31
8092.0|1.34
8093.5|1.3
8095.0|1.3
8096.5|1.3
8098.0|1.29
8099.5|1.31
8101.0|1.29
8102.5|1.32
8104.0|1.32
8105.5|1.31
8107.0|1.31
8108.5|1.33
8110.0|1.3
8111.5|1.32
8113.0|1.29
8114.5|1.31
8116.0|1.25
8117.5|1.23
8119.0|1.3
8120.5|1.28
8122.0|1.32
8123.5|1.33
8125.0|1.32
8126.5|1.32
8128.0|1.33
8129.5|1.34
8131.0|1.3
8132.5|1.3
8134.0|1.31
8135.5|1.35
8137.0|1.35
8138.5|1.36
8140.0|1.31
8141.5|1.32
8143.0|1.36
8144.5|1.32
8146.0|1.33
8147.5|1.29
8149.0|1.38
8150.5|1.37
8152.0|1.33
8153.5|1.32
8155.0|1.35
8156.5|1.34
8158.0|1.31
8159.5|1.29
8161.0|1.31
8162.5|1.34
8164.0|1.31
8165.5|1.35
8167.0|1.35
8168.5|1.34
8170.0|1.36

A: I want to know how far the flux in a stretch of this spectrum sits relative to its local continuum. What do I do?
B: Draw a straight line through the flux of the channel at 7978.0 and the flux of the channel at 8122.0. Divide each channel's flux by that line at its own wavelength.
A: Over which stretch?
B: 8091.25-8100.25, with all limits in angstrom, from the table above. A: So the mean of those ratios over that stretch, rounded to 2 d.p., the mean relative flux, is 1.00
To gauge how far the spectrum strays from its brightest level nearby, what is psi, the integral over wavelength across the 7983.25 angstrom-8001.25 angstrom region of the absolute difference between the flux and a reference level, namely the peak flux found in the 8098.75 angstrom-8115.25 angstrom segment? 2.2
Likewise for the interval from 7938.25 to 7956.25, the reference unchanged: 3.1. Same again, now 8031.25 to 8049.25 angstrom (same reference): 1.4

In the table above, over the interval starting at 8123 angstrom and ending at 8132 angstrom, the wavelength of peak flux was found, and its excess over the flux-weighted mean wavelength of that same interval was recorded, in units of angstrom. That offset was 2.3 angstrom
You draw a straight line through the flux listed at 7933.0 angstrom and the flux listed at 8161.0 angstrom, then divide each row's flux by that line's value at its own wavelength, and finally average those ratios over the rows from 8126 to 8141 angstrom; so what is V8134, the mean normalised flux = 1.03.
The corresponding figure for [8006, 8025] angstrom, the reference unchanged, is 1.03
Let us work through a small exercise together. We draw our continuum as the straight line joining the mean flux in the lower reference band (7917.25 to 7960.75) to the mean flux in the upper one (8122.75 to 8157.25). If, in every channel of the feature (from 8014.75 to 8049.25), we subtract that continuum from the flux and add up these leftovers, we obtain 0.17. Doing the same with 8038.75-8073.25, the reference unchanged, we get 0.45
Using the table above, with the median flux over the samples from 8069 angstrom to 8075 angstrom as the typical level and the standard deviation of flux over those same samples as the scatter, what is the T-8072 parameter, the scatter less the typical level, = -1.25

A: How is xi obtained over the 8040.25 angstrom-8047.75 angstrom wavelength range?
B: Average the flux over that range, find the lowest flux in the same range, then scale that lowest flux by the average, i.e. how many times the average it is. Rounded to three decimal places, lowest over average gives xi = 0.968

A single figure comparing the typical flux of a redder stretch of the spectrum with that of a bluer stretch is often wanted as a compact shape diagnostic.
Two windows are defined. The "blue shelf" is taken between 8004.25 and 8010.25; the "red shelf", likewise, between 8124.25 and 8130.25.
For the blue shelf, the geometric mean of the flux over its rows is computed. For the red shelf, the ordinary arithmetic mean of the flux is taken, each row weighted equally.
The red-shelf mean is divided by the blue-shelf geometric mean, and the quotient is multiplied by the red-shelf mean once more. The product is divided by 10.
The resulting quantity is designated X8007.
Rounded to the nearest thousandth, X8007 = 0.143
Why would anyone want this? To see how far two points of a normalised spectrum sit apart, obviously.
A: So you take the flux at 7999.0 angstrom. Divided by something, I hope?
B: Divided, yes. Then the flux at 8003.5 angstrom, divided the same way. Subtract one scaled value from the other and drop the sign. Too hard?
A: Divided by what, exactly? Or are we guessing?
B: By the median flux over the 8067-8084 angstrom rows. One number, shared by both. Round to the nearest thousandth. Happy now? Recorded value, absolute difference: 0.031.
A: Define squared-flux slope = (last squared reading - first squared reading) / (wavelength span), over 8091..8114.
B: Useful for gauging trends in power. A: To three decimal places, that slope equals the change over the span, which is -0.006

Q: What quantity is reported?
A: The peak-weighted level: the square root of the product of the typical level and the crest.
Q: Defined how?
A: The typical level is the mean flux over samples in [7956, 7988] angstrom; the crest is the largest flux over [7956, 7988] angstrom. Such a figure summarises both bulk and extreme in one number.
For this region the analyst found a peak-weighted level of 1.24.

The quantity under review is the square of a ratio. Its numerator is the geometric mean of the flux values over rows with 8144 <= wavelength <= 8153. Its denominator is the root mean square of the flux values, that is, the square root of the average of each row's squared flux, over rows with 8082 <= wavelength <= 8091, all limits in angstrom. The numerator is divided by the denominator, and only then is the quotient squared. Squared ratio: 1.04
